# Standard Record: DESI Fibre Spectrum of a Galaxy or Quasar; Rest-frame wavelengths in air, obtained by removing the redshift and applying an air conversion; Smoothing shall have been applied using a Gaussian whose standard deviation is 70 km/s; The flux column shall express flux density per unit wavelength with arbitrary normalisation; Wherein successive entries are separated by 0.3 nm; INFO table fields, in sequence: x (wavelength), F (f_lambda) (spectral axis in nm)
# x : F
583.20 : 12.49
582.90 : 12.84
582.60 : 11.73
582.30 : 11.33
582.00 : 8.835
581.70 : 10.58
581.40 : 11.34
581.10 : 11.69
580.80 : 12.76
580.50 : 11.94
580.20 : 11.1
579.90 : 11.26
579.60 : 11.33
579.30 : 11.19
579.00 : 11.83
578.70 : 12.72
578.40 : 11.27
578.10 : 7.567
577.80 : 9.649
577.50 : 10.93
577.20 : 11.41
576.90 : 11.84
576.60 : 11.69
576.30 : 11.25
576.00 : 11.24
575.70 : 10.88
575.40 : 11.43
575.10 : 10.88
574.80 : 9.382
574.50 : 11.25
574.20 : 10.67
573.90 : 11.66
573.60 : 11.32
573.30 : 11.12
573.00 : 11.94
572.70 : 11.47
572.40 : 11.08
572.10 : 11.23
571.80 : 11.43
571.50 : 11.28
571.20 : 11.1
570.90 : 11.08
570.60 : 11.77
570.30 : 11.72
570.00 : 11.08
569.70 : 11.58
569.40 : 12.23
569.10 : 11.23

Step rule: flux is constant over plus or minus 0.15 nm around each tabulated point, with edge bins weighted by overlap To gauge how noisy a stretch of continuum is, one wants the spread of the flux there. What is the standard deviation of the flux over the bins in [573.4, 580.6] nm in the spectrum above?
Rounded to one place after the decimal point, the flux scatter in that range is 1.0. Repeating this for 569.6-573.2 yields 0.3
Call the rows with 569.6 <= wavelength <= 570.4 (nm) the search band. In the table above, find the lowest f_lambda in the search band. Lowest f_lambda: 11.08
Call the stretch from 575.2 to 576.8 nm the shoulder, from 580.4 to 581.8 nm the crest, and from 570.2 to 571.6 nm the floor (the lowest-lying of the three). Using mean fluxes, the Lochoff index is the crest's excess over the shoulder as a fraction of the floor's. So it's 0.03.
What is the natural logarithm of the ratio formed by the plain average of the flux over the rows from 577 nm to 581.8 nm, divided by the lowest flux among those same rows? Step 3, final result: 0.39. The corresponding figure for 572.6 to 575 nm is 0.17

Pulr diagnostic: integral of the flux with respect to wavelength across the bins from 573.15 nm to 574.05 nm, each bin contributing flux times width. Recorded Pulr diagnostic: 10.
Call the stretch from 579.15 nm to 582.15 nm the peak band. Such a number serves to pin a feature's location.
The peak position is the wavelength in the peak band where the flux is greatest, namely 580.80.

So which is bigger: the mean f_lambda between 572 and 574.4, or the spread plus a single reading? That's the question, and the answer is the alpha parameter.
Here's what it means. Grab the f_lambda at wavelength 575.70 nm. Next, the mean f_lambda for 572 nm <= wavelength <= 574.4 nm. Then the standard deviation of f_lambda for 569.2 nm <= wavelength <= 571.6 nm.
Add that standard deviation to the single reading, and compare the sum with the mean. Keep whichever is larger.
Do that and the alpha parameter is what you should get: 11.3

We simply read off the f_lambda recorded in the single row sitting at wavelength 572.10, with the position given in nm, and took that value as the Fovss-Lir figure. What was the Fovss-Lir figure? 11.23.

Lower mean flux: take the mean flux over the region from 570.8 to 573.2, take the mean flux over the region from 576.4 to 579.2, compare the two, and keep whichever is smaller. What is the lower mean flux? 11.0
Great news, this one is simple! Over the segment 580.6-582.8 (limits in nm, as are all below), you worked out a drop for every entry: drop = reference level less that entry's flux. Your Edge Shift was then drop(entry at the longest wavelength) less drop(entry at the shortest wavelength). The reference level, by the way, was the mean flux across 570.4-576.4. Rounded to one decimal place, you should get 1.0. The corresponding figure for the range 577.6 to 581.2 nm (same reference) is -2.0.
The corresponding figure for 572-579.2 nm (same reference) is -0.6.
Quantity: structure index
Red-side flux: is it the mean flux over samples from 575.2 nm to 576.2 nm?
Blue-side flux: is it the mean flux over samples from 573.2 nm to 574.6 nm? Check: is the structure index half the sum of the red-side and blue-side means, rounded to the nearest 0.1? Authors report 11.2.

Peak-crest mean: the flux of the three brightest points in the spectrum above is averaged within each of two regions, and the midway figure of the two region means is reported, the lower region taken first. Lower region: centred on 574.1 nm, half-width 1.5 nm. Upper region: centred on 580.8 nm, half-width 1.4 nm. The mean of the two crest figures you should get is 11.9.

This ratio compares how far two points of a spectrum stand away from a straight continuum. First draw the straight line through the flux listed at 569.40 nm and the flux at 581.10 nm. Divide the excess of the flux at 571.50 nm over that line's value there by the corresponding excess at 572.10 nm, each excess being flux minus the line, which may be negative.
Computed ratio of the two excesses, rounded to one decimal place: 1.0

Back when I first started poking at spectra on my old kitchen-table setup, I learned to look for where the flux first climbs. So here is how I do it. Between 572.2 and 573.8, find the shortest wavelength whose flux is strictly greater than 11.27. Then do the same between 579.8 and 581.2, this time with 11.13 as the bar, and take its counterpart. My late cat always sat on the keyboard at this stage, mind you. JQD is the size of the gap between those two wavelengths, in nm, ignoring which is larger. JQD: 7.20 nm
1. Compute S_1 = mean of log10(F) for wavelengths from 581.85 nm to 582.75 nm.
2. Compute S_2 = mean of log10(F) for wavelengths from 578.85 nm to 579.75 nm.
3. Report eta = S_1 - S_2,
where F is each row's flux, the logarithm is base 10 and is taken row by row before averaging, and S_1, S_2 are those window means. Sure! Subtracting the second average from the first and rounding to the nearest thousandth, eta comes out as -0.035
